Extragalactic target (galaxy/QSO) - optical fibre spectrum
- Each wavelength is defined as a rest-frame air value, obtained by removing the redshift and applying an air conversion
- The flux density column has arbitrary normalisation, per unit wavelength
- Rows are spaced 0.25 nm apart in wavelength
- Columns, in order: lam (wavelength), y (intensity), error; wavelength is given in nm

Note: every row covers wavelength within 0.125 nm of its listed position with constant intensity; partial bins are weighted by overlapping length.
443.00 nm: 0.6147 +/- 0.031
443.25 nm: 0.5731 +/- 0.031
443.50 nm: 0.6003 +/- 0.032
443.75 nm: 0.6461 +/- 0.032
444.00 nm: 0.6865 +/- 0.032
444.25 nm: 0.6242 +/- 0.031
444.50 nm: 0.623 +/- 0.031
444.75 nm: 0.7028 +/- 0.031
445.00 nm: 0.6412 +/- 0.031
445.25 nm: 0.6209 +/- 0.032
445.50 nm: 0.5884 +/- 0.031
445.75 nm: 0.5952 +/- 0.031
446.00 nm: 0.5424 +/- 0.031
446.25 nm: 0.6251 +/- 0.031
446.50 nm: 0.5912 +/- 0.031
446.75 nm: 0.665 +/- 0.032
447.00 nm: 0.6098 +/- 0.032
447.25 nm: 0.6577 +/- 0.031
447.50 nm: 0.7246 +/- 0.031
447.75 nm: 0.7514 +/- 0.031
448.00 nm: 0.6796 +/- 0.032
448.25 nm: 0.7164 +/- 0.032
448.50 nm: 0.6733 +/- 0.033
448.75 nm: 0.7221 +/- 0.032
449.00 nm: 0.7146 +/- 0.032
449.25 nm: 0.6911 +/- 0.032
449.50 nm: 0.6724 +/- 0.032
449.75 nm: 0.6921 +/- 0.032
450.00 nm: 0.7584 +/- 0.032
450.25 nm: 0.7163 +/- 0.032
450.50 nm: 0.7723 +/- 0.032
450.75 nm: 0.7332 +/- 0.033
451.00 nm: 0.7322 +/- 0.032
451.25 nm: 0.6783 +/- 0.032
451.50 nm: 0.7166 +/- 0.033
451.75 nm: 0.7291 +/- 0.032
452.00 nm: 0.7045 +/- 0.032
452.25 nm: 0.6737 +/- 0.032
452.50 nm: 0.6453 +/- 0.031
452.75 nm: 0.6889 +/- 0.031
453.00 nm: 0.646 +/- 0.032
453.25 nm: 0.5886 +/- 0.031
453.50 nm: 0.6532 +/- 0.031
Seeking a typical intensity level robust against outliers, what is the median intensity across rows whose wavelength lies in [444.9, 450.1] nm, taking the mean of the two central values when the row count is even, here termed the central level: 0.672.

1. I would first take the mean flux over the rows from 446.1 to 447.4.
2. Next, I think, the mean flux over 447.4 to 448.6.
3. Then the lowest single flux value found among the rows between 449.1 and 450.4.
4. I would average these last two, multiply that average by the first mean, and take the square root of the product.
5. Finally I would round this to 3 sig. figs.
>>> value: 0.660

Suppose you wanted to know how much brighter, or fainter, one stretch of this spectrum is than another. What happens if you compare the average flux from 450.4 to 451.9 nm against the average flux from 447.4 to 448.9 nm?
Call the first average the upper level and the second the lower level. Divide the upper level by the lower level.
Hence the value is 1.02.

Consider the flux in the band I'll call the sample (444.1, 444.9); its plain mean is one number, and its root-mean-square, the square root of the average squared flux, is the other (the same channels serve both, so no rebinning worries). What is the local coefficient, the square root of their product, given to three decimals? 0.651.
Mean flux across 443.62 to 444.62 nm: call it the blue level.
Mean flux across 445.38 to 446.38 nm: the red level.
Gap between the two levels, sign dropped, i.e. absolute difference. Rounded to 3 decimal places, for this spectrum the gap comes 0.057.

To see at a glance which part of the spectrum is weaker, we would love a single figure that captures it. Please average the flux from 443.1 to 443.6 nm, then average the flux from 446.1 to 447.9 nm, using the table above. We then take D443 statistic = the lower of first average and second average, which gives 0.59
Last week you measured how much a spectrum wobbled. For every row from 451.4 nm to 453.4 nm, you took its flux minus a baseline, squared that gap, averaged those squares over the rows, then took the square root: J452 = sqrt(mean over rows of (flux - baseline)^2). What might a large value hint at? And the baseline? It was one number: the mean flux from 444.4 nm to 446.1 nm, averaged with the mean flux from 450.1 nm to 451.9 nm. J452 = 0.043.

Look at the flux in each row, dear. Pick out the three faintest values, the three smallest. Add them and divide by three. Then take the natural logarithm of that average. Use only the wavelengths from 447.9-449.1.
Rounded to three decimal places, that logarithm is -0.372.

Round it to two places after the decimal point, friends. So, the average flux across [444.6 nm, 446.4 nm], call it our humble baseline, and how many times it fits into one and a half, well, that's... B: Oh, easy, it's 2.43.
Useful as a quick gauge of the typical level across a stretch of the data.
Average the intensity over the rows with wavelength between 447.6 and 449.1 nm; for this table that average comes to 0.710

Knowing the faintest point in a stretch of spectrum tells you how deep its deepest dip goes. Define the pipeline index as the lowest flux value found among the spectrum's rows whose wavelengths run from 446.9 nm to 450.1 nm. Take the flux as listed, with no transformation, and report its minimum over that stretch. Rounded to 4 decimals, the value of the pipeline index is 0.6098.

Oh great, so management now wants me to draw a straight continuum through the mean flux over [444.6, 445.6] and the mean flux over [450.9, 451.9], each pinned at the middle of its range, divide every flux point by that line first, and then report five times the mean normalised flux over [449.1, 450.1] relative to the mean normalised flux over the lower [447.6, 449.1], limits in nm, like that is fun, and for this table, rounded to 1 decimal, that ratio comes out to 4.8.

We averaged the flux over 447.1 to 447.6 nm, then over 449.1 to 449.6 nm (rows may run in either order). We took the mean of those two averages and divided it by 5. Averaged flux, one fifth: 0.137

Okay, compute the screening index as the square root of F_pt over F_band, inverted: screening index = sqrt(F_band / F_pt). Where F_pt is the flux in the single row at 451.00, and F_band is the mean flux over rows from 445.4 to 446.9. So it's 0.91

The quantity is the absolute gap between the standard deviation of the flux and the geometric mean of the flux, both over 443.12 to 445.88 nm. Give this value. 0.59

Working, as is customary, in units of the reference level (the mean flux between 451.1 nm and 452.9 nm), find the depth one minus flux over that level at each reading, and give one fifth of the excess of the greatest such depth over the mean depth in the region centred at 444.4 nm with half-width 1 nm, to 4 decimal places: 0.0124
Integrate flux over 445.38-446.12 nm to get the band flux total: 0.43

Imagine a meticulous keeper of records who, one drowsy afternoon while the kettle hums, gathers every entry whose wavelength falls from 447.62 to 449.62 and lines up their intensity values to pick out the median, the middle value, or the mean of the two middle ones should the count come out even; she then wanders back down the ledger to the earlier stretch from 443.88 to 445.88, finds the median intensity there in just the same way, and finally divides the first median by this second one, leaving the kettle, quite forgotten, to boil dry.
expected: 1.127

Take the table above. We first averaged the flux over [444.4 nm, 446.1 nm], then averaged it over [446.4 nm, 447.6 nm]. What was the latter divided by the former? 1.05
